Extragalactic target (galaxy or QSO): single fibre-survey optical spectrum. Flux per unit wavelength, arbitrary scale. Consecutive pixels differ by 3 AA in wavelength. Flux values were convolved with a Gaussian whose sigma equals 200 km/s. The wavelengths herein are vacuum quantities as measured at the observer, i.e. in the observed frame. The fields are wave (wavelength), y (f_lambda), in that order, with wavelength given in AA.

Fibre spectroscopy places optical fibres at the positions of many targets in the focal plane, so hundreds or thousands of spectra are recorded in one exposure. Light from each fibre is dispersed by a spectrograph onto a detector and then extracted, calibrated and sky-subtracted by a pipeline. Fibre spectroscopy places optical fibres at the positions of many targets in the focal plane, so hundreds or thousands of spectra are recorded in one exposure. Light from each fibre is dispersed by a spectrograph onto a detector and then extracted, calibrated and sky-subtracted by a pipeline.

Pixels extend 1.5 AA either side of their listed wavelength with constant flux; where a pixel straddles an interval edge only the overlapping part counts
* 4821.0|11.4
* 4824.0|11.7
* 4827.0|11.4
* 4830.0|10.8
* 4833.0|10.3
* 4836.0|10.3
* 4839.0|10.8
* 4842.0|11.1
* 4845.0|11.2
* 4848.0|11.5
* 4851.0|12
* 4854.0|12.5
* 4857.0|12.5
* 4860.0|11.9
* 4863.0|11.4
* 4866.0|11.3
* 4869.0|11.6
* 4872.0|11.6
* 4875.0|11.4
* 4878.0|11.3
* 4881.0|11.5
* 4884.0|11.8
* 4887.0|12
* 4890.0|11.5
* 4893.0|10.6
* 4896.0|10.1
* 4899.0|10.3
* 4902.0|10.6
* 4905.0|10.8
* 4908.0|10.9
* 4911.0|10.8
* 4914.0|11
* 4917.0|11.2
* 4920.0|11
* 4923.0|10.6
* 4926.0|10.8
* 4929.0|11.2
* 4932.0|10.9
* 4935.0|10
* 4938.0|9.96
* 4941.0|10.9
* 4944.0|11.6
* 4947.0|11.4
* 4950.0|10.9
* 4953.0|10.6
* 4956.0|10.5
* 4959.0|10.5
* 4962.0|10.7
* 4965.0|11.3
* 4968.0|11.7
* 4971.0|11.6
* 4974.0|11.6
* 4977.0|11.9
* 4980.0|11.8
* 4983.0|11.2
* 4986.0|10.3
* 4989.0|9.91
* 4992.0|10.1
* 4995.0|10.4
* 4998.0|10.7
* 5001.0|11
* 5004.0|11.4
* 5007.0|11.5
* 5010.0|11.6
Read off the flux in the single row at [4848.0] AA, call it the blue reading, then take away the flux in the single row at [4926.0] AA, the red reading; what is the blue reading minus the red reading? 0.7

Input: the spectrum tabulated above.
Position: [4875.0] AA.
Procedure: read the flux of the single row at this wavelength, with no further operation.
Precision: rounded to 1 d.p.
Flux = 11.4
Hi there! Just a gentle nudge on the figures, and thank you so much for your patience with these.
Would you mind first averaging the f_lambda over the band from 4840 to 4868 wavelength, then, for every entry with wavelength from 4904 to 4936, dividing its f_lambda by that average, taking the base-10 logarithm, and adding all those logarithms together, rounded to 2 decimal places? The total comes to -0.37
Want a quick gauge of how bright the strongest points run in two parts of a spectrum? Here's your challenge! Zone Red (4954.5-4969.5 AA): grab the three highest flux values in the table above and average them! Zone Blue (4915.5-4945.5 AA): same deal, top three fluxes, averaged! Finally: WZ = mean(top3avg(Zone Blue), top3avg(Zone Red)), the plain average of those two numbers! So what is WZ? 11.3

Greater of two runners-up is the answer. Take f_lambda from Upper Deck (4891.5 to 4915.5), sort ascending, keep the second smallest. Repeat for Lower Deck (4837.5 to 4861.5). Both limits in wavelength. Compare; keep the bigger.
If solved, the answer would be 11.1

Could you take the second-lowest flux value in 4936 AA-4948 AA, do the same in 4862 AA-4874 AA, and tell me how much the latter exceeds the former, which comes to 0.5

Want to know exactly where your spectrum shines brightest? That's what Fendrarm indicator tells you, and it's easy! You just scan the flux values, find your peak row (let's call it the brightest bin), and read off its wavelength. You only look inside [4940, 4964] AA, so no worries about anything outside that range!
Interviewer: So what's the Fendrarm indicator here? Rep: 4944.0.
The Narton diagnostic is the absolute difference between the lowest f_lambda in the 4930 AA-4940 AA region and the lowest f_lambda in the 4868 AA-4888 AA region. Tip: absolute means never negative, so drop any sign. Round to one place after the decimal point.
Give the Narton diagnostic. 1.3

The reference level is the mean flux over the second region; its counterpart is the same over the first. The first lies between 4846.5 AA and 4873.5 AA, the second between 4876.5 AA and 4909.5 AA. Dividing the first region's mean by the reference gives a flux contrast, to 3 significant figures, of 1.07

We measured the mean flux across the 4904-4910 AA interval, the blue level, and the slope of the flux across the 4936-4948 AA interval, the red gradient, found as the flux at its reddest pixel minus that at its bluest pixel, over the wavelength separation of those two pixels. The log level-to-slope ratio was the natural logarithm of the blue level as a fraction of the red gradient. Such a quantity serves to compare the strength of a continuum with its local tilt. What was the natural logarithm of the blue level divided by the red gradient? 4.22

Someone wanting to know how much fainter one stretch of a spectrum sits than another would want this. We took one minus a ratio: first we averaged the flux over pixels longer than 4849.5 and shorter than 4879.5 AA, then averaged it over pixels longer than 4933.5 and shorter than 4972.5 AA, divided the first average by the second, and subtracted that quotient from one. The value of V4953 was -0.078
